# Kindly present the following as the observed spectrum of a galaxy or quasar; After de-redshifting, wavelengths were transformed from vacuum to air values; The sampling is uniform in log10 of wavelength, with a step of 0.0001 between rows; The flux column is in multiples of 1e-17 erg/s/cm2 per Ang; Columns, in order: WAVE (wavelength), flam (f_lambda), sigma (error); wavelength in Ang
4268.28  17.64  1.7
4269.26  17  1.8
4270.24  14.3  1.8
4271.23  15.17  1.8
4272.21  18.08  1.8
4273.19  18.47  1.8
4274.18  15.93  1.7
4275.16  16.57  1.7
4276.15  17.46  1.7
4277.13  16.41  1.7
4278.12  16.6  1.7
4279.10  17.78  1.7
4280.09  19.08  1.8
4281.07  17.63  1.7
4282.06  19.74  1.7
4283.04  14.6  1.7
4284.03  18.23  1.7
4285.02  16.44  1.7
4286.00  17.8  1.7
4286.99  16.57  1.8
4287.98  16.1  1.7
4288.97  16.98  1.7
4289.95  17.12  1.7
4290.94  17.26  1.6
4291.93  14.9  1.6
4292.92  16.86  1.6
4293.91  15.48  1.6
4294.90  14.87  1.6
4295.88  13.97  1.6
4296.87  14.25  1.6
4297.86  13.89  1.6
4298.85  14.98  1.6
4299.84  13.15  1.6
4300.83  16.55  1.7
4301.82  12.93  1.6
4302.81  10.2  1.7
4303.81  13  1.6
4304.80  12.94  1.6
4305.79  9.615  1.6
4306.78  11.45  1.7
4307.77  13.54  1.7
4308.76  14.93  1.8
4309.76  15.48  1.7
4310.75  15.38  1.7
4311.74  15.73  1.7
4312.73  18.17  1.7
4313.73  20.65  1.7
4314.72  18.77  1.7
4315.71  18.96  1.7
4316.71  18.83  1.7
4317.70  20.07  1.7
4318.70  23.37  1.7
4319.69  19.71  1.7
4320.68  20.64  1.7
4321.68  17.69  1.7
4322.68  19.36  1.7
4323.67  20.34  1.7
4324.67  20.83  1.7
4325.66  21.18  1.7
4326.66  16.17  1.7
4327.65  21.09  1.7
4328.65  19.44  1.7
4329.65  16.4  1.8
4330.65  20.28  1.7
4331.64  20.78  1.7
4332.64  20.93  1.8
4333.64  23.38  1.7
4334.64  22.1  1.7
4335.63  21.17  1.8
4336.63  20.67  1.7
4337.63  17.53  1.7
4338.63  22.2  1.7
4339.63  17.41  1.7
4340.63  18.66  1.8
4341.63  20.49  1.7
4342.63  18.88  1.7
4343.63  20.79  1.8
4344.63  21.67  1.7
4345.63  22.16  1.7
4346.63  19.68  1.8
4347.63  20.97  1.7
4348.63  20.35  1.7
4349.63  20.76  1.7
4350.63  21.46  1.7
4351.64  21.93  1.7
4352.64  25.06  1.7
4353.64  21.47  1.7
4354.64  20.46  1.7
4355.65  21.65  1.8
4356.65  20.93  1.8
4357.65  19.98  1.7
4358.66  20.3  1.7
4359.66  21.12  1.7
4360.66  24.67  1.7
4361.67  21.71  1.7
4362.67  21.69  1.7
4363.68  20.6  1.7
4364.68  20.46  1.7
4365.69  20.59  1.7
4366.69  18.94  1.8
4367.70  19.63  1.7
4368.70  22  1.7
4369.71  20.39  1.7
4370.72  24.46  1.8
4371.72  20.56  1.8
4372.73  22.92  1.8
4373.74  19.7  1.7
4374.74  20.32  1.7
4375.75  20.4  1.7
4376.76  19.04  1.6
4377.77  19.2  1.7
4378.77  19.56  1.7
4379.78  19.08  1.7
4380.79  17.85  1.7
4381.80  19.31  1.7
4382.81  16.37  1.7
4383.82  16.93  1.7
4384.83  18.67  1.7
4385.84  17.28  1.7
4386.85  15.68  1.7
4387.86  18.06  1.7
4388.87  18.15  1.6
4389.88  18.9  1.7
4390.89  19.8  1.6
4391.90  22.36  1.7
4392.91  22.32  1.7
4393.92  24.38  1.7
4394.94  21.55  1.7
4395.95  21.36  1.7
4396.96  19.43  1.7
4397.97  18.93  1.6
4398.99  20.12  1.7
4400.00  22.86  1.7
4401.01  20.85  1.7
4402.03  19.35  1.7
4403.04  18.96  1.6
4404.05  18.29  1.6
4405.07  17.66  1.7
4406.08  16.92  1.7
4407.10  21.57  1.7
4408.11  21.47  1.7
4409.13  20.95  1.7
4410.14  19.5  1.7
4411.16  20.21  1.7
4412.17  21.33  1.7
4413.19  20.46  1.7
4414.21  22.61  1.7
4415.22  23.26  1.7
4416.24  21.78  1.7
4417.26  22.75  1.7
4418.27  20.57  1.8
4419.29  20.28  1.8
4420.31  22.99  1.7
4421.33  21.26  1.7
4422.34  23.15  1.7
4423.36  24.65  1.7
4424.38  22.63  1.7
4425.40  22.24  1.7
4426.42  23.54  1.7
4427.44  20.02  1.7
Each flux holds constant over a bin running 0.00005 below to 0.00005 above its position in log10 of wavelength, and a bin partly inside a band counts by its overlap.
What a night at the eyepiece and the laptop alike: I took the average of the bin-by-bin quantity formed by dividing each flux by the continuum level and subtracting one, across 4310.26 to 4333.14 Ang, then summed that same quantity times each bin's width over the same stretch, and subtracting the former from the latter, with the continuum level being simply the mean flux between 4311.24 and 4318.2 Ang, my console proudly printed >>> 1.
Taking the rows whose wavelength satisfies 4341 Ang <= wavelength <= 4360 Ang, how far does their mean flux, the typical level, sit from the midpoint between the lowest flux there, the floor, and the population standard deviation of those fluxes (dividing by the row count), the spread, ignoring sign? 11.0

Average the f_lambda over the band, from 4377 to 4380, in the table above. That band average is 19.3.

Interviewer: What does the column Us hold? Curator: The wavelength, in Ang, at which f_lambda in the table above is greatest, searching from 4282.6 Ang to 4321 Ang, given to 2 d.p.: 4318.70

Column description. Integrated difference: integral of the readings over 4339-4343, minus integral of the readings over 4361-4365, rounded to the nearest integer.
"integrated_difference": -9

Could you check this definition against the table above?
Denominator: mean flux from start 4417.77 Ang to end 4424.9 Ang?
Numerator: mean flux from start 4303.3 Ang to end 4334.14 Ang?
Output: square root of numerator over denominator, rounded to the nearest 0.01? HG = 0.90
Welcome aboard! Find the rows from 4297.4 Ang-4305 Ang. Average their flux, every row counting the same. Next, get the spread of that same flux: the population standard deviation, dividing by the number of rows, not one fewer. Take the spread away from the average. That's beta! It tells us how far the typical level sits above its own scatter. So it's 12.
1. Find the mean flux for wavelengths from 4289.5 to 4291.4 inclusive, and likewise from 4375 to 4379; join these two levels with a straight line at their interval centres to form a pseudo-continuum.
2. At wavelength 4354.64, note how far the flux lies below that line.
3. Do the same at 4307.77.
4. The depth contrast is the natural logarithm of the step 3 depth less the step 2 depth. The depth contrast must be 1.7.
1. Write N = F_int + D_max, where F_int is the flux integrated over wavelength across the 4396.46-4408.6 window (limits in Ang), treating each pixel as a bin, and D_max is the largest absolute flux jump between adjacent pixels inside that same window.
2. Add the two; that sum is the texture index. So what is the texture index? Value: 244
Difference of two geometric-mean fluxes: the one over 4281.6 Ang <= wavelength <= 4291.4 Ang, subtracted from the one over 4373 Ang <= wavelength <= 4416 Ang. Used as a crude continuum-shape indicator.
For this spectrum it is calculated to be 2.7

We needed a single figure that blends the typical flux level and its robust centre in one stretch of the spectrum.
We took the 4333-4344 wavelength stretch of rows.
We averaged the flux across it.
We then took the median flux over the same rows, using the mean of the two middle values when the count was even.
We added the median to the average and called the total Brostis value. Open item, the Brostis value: 41.0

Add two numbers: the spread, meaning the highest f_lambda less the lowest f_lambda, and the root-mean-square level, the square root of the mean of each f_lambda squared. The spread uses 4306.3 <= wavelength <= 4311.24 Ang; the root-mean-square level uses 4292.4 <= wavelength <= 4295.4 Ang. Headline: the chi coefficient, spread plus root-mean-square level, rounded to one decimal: 19.8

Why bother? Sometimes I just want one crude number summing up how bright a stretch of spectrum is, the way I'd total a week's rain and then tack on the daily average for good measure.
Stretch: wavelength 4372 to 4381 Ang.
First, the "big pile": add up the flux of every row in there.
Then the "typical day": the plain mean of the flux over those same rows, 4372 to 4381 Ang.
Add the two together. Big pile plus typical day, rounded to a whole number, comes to 198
